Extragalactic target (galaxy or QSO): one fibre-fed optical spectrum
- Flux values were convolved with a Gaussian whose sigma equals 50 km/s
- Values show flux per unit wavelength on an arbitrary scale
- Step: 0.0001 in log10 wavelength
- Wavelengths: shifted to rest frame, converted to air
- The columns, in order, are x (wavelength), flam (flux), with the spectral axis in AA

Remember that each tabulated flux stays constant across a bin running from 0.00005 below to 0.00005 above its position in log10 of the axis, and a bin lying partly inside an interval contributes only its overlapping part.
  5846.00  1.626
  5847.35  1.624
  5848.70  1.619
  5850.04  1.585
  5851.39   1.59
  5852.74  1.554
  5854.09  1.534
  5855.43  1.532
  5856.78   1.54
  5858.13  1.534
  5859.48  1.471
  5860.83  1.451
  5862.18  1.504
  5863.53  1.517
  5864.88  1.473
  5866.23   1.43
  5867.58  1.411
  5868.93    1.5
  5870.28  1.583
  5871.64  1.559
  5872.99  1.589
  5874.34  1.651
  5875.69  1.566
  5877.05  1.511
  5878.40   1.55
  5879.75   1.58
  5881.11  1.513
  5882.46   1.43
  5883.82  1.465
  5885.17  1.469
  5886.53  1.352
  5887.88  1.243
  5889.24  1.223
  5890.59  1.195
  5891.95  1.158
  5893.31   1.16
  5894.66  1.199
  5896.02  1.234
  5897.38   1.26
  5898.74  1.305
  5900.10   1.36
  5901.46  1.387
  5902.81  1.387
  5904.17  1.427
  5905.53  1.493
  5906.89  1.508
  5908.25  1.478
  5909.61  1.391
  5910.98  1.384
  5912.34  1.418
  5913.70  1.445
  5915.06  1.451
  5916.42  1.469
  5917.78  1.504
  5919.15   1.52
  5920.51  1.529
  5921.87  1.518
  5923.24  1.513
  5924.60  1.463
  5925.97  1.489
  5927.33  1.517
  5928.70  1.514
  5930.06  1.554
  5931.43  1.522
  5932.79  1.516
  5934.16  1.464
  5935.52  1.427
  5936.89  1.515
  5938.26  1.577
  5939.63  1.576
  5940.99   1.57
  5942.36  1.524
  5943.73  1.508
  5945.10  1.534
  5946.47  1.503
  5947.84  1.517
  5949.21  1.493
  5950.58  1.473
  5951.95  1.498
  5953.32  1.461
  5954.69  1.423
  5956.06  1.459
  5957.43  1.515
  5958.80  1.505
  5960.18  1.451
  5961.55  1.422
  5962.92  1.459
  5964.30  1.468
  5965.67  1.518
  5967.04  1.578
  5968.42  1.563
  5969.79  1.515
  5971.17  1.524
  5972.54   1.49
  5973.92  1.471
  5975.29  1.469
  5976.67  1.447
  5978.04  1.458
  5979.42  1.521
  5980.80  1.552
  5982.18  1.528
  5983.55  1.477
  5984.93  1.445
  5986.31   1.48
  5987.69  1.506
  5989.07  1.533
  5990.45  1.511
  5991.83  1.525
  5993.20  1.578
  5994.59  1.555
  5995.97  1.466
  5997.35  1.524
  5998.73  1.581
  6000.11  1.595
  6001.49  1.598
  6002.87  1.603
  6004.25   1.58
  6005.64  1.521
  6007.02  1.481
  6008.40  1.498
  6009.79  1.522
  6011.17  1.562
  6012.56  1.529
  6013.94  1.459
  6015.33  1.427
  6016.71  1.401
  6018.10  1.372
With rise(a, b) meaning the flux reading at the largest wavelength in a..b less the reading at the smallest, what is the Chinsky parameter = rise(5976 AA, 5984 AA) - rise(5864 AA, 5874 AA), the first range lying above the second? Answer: -0.086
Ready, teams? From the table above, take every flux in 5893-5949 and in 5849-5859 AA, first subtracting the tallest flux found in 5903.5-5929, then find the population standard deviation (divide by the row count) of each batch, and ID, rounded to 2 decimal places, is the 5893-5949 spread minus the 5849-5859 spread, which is 0.08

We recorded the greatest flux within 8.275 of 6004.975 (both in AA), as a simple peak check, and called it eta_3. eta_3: 1.603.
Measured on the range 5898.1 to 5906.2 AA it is 1.493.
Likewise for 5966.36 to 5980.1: 1.578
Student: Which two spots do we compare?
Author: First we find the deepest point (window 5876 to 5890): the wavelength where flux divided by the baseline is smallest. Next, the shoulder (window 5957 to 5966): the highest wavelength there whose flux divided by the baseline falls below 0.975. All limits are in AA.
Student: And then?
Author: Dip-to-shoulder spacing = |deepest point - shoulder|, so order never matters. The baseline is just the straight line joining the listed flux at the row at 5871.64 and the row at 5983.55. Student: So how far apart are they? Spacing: 72.3 AA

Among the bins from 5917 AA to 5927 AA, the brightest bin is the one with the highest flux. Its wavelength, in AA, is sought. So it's 5920.51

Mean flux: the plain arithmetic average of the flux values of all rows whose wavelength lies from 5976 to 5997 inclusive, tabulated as 1.51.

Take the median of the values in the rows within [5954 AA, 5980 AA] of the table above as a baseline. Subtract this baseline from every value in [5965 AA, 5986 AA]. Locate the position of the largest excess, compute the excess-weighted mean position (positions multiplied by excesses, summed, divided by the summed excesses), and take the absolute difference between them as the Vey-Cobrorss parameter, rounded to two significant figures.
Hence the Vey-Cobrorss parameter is 4.8 AA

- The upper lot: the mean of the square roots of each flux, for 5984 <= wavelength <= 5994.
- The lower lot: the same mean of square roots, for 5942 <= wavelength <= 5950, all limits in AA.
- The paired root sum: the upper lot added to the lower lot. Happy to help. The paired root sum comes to 2.46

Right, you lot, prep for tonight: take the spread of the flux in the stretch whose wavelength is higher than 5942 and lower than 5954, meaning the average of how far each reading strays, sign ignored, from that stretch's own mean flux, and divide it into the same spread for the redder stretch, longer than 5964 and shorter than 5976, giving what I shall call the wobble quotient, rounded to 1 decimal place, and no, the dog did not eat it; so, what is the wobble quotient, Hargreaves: 1.8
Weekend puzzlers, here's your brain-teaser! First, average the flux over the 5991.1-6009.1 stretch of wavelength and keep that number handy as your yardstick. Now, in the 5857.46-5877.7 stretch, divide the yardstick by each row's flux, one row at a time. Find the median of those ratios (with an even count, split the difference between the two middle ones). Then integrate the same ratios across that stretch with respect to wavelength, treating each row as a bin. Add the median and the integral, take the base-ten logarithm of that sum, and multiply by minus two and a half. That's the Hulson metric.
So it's -3.34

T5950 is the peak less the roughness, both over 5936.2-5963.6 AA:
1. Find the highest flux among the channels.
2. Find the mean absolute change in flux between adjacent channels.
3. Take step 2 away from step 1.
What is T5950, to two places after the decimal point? 1.55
